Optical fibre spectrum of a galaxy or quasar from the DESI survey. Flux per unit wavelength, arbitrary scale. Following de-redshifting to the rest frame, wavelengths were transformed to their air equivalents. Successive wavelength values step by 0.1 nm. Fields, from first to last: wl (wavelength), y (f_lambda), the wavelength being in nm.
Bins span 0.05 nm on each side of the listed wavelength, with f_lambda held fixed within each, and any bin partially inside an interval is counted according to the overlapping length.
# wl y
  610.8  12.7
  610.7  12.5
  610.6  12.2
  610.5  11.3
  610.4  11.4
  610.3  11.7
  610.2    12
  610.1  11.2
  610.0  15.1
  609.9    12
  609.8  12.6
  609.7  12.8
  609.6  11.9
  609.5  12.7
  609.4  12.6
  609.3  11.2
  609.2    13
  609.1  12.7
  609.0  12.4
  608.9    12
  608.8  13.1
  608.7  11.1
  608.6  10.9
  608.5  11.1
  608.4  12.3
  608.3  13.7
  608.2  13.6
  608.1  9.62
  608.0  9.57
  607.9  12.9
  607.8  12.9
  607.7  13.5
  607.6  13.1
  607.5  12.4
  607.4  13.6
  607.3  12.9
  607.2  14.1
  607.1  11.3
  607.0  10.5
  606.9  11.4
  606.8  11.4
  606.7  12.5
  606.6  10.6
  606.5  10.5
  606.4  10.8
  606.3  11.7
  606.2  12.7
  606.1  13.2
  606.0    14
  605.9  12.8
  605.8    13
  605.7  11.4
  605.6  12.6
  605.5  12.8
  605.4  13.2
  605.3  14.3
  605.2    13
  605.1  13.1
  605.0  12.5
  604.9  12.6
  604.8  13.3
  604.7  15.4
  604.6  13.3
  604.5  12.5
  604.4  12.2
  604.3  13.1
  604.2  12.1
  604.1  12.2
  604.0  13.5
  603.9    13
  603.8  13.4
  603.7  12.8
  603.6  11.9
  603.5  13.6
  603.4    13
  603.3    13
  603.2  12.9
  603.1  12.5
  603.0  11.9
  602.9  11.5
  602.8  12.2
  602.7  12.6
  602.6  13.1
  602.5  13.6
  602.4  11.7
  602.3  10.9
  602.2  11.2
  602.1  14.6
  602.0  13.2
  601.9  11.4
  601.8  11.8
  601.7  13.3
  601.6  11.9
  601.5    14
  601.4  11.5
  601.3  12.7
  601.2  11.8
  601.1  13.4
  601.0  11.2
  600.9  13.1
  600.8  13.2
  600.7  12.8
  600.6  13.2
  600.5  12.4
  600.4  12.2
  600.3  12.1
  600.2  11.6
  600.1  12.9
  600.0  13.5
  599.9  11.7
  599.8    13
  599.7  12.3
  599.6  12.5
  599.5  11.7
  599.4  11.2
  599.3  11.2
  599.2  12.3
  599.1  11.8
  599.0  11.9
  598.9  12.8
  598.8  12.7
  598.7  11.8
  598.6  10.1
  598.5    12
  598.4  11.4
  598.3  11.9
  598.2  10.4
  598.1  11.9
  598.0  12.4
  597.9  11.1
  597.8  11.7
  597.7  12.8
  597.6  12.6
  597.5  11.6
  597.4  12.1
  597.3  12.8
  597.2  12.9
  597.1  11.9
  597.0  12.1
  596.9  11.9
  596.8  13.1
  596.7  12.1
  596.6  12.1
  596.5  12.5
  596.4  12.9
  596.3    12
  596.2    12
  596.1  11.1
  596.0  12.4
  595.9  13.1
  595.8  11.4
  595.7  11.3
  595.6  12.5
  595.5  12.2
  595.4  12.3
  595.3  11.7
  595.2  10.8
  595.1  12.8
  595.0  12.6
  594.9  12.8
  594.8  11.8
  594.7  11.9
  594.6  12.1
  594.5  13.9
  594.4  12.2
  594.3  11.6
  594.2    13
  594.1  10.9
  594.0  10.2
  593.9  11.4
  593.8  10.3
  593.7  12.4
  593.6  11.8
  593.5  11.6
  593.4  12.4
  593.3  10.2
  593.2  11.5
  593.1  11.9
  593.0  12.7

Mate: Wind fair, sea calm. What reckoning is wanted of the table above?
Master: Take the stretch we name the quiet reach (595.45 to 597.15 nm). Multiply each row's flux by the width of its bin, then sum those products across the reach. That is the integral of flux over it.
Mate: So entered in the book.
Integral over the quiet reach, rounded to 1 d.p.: 20.7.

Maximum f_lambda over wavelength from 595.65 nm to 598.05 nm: 13.1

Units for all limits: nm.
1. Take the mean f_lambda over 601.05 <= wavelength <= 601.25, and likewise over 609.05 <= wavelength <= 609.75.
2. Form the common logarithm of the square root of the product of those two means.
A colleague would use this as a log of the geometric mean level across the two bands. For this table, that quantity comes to 1.097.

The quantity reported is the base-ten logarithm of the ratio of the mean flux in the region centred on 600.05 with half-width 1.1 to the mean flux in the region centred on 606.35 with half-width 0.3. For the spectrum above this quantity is 0.027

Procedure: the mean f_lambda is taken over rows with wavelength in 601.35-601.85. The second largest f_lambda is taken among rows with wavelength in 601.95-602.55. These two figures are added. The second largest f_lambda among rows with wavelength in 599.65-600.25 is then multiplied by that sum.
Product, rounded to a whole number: 339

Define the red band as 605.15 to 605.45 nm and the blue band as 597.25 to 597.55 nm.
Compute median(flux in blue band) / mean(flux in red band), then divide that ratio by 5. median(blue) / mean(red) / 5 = 0.179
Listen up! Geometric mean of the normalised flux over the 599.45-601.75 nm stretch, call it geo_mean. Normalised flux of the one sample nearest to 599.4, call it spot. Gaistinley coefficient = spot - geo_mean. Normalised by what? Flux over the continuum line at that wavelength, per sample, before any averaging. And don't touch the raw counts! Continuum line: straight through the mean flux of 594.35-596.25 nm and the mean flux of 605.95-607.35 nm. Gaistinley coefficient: -0.11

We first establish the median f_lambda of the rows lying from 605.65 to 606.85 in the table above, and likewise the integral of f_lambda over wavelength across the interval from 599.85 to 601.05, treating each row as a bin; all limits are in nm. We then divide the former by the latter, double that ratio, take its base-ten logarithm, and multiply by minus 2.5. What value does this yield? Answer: -0.520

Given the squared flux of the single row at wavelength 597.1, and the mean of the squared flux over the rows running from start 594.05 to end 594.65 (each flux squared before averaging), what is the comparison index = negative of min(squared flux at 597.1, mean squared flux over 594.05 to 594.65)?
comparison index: -142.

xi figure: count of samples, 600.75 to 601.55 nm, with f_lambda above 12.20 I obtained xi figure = 5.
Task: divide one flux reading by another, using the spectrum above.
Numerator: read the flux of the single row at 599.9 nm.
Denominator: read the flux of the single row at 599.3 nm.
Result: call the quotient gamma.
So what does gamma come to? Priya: 1.04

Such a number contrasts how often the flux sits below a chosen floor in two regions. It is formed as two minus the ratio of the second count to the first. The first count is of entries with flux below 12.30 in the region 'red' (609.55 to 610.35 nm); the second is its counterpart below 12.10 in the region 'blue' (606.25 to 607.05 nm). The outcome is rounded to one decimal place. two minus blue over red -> 0.6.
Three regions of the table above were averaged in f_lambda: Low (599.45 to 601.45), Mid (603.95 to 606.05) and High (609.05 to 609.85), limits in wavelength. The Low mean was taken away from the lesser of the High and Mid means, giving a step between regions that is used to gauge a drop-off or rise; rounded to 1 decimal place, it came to 0.0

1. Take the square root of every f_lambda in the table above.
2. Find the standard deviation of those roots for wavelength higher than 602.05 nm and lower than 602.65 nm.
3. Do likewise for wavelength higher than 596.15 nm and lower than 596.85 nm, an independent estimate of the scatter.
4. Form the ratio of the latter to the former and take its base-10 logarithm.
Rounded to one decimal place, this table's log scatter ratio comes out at -0.5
